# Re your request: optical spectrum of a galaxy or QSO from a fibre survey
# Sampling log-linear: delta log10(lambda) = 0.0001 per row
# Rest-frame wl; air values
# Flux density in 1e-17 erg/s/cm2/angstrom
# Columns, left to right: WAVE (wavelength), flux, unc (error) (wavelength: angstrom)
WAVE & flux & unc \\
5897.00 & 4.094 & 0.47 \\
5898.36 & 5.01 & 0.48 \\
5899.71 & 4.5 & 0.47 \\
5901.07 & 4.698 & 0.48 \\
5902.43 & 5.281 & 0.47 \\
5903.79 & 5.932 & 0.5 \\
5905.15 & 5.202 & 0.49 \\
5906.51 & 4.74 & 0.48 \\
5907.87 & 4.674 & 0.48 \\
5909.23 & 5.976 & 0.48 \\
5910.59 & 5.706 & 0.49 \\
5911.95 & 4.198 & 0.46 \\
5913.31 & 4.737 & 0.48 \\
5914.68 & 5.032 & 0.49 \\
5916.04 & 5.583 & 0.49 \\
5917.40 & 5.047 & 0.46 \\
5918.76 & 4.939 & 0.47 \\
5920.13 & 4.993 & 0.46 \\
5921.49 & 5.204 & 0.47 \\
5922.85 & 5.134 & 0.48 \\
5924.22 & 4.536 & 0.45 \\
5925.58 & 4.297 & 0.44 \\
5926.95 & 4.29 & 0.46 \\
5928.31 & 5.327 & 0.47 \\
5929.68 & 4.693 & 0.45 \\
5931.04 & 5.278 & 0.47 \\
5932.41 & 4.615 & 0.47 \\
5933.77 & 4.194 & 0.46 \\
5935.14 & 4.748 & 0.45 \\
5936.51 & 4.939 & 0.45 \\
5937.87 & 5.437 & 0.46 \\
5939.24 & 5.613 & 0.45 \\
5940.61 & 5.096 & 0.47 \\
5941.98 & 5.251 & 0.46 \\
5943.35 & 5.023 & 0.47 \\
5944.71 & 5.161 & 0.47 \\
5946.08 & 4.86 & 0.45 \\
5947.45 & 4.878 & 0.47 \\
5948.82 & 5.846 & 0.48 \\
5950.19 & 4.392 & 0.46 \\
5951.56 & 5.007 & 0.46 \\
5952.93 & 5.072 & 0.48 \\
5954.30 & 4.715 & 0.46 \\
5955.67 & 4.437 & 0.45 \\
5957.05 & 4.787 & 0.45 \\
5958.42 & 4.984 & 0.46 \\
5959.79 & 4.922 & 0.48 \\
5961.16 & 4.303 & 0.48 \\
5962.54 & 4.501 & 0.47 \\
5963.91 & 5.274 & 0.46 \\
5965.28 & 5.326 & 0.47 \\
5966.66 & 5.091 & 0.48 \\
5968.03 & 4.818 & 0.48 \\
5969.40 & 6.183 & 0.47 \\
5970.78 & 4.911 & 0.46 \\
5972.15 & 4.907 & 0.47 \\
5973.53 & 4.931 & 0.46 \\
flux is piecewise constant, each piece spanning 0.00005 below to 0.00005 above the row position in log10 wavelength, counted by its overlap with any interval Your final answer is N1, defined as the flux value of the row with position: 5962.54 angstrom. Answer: 4.501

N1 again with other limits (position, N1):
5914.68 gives 5.032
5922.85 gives 5.134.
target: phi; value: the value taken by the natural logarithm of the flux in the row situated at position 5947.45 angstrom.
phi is 1.58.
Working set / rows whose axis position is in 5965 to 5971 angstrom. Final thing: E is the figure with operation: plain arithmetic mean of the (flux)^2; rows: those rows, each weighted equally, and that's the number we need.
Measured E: 28.0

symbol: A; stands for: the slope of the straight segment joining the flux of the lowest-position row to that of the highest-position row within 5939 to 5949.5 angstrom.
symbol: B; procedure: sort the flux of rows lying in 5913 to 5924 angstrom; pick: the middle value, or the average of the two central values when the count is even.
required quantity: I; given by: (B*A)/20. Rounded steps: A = 0.02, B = 5.04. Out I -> 0.006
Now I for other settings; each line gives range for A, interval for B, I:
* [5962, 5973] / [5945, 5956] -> 0.010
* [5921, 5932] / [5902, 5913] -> 0.002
